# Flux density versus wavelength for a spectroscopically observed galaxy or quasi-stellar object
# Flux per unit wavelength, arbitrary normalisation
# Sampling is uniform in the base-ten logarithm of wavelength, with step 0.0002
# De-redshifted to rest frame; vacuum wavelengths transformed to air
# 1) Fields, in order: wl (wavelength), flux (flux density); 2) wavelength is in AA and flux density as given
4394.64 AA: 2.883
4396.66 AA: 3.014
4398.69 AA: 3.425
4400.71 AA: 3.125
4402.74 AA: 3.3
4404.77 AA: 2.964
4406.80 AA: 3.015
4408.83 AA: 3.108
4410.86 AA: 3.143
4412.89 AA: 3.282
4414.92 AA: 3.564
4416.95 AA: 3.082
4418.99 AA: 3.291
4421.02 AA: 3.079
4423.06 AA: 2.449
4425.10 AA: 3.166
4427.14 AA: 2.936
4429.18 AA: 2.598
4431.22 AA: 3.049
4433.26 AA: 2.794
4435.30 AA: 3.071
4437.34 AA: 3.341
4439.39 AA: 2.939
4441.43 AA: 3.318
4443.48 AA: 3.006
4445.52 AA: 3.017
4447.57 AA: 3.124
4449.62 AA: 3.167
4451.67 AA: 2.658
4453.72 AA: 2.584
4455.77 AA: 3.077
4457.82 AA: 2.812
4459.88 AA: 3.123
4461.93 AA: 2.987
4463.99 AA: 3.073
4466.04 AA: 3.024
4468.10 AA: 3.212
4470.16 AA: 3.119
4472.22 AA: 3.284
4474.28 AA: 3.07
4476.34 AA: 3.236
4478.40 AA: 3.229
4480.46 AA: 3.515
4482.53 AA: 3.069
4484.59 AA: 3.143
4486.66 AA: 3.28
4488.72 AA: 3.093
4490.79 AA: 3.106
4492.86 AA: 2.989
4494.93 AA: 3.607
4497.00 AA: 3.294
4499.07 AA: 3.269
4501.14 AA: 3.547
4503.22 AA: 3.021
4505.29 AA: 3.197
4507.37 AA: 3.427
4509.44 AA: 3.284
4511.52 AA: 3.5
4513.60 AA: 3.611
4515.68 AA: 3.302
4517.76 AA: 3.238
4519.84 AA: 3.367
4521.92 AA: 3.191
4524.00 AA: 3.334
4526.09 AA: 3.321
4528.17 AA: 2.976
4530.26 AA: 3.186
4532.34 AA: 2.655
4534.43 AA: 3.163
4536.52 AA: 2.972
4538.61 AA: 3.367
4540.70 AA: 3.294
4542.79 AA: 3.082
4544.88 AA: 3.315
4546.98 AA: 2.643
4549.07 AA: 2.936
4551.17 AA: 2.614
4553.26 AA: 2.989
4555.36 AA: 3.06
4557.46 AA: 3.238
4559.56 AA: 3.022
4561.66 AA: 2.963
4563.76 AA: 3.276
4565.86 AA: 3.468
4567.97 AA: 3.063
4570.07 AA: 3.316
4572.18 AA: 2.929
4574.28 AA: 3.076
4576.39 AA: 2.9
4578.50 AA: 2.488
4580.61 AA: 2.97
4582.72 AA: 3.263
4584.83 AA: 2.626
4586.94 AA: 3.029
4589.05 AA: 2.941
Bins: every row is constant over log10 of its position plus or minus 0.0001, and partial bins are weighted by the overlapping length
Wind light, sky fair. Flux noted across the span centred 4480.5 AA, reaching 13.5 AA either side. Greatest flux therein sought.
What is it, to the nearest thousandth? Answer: 3.515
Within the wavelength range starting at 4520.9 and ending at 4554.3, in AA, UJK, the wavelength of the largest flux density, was 4538.61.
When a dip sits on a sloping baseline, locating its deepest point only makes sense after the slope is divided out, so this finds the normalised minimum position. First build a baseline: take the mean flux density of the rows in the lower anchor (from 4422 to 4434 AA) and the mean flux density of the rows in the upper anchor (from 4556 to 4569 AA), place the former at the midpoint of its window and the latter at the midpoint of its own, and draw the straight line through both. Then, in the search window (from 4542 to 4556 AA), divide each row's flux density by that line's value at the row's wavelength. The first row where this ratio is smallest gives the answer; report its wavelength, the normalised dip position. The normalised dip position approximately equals 4551.17 AA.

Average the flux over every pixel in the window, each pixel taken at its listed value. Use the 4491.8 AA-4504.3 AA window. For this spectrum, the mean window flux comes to 3.29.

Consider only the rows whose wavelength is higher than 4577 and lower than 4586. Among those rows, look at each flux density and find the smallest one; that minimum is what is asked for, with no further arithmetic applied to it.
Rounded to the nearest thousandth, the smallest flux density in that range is 2.488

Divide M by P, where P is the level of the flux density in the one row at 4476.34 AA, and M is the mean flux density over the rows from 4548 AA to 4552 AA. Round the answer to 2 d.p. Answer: 0.86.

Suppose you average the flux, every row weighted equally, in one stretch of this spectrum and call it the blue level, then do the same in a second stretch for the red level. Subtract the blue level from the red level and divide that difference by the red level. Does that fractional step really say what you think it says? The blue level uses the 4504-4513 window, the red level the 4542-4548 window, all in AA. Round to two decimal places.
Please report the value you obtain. -0.11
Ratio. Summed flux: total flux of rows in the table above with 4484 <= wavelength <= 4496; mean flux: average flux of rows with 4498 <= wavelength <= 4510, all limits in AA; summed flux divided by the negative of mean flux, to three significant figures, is -5.84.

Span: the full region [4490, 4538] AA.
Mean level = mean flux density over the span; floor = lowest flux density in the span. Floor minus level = -0.59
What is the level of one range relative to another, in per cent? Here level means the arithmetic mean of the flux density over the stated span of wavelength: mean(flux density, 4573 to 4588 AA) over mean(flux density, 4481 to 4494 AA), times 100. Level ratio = 93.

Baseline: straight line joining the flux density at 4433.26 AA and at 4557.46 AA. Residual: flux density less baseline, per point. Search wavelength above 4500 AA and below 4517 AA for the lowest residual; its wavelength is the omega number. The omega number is 4503.22 AA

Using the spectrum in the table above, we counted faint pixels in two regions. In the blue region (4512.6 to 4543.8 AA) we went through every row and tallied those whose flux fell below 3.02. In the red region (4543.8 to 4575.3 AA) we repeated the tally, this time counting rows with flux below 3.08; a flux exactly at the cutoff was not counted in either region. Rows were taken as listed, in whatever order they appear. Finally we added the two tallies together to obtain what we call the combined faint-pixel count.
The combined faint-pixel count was 13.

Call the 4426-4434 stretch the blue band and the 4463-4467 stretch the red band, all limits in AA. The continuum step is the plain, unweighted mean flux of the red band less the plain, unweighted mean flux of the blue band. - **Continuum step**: 0.2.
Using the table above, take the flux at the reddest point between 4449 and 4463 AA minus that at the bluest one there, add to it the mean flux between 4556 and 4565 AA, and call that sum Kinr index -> 2.9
